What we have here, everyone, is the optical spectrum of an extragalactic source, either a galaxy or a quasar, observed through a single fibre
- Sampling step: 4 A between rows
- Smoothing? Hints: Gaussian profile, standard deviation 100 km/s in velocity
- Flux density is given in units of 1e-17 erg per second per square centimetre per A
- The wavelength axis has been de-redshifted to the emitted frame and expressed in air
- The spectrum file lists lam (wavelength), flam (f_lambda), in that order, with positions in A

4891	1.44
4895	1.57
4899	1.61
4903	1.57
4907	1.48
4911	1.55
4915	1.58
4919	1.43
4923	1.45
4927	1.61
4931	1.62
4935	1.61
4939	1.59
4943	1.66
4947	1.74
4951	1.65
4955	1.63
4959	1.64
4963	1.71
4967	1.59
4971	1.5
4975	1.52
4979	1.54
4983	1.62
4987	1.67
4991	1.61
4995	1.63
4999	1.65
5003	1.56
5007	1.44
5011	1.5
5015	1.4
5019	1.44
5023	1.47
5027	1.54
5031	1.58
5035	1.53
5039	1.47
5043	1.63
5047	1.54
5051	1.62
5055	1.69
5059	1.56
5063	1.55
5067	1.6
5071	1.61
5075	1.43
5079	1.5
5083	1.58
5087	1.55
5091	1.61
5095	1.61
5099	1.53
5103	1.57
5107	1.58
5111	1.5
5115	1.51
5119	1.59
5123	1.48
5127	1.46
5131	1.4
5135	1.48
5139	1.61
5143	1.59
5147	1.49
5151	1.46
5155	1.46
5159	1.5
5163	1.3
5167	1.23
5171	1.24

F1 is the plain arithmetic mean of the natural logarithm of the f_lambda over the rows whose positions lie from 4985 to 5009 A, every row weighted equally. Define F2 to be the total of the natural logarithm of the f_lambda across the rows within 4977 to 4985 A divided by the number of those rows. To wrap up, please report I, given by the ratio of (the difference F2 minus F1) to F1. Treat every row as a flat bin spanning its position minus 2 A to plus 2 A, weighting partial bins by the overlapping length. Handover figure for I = -0.02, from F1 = 0.465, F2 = 0.457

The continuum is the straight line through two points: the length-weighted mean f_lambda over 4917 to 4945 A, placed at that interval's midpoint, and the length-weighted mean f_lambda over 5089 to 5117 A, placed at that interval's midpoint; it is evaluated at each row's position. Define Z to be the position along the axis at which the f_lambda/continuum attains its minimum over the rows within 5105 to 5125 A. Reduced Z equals 5123 A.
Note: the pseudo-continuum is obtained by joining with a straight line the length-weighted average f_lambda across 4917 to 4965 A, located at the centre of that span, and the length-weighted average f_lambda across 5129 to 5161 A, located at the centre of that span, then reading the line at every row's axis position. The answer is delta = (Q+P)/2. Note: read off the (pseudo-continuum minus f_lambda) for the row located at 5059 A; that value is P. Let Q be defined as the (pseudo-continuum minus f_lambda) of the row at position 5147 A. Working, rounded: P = -0.014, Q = 0.008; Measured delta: 0.00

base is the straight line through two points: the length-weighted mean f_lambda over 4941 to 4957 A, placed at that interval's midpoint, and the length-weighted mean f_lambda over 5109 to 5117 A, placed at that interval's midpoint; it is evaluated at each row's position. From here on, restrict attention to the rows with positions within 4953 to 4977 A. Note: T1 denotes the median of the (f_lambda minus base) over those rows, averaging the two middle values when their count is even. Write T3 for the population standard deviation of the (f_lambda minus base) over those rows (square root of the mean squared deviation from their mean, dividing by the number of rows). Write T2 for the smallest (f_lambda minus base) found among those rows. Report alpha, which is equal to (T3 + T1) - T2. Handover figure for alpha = 0.17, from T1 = -0.05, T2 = -0.15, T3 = 0.067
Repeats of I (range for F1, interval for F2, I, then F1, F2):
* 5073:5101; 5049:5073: 0.09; 0.434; 0.473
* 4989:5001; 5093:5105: -0.08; 0.489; 0.451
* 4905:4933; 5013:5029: -0.11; 0.425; 0.380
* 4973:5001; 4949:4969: 0.05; 0.473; 0.497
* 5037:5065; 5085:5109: -0.01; 0.457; 0.454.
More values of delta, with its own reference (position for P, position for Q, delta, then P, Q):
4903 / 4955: 0.02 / 0.063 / -0.026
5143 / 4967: -0.04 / -0.090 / 0.007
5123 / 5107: -0.01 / 0.031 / -0.060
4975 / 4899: 0.05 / 0.073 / 0.025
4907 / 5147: 0.08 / 0.150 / 0.008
